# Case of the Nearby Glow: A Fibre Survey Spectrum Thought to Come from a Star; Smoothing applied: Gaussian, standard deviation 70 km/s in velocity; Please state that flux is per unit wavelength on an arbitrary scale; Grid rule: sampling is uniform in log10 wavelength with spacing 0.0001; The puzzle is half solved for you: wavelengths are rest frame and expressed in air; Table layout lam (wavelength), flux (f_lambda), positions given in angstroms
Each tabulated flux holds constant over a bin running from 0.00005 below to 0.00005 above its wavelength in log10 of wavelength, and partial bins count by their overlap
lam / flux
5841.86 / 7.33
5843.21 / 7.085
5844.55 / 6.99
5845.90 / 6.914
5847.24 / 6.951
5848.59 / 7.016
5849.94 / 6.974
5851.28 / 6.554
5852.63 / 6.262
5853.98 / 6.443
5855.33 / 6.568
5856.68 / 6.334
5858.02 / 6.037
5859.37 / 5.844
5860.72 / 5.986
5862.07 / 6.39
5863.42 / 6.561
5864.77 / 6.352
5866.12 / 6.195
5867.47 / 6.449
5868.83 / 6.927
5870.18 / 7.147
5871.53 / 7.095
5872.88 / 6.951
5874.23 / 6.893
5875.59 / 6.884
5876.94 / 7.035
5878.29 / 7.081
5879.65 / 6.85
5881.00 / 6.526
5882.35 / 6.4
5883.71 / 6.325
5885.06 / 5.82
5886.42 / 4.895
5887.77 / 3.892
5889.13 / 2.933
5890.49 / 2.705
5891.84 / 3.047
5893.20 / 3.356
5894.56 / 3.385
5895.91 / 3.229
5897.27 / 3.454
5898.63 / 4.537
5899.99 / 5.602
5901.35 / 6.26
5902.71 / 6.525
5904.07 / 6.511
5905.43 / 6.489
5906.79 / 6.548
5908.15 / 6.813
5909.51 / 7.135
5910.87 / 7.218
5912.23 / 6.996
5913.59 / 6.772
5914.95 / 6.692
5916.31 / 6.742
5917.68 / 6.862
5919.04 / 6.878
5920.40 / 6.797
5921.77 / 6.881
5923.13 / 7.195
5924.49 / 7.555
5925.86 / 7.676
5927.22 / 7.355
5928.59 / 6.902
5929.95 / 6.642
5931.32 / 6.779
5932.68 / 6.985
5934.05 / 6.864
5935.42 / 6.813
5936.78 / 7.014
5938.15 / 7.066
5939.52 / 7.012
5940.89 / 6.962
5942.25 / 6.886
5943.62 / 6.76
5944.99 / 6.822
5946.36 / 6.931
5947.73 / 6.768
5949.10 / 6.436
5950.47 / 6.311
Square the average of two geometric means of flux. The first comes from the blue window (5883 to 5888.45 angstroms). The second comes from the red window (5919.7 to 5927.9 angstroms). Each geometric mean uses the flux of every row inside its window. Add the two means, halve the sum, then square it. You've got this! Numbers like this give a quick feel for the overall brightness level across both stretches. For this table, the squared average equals 38.3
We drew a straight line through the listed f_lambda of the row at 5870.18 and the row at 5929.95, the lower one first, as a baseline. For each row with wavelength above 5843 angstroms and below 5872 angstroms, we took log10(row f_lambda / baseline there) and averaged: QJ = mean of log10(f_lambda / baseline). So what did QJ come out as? -0.04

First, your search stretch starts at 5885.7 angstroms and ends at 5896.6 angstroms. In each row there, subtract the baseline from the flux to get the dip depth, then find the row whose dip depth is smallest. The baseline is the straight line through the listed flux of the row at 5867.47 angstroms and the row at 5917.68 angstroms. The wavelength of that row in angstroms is 5890.49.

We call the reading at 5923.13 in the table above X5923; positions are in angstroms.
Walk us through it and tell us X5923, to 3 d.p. 7.195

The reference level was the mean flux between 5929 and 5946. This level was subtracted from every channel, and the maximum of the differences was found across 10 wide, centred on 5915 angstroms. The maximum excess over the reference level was 0.3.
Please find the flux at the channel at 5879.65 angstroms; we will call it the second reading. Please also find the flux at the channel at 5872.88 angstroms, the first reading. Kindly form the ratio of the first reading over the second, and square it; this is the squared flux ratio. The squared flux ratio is 1.03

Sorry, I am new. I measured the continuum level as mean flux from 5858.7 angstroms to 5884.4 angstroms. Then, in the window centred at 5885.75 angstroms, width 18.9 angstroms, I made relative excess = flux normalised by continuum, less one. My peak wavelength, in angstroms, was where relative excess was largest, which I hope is 5878.29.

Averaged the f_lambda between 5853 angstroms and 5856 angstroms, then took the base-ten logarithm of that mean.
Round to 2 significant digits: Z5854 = 0.81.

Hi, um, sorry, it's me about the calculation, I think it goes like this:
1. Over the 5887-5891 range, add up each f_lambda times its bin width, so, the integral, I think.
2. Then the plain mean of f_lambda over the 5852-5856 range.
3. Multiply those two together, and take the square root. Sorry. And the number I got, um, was 9.1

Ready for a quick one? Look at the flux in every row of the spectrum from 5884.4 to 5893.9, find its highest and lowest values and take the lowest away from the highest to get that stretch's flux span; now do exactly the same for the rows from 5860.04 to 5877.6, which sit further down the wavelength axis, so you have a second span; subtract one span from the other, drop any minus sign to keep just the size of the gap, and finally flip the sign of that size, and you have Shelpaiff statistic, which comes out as -2.0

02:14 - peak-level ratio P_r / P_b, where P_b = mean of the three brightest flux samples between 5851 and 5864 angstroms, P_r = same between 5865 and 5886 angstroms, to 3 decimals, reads 1.083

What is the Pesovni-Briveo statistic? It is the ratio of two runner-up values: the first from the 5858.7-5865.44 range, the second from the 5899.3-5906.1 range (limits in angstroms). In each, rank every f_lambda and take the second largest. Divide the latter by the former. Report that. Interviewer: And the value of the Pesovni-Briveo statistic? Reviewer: 1.02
